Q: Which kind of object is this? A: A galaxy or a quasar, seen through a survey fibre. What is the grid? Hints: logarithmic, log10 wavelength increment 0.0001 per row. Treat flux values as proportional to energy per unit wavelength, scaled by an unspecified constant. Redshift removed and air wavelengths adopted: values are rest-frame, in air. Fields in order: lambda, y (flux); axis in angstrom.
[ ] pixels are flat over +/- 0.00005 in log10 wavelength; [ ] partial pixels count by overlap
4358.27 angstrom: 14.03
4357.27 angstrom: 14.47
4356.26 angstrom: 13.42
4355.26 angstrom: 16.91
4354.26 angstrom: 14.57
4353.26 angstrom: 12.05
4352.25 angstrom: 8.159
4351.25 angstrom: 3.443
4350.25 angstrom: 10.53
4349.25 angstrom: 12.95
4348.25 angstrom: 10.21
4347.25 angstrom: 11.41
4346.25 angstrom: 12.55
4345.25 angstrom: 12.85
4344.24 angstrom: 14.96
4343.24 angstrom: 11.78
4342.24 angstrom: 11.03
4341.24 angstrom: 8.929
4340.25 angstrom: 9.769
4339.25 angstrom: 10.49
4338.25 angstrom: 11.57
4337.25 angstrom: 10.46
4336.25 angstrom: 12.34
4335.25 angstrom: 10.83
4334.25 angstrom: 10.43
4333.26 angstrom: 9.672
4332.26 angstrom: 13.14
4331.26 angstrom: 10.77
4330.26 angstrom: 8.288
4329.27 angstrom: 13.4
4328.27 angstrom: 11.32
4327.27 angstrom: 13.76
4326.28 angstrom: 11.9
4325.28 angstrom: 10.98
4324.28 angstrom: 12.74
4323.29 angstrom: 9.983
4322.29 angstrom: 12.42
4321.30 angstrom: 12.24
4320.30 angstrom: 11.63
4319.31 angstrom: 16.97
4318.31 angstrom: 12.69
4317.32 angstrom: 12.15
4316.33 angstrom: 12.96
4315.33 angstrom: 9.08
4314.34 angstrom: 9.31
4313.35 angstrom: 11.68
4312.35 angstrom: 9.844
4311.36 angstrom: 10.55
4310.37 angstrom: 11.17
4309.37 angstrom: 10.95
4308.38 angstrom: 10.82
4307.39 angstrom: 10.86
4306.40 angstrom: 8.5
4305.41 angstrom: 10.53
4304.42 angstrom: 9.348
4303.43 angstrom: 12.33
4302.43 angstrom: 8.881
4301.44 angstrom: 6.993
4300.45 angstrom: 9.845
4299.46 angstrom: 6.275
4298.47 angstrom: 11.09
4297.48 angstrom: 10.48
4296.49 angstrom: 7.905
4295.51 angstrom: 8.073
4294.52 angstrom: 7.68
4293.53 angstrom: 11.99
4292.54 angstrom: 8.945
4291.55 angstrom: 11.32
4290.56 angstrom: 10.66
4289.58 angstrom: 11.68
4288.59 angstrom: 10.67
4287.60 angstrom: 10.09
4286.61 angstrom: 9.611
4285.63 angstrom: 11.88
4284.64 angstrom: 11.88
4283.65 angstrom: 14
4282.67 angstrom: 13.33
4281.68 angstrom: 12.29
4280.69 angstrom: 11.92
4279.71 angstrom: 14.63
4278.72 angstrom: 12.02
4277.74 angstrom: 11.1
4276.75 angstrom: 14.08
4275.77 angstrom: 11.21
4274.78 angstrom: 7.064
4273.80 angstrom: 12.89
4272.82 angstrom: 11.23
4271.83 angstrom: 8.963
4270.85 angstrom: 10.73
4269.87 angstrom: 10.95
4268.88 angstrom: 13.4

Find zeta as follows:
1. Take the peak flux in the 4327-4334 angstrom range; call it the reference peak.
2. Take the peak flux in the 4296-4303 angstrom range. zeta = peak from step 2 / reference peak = 0.81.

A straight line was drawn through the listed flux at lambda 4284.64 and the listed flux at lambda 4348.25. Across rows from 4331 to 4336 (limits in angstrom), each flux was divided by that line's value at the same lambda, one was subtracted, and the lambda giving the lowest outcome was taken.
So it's 4333.26 angstrom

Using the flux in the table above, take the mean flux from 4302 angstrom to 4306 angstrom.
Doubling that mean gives 20.5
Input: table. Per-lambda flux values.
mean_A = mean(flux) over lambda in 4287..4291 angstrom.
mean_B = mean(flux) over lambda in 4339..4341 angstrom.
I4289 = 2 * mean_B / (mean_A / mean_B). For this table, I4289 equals 19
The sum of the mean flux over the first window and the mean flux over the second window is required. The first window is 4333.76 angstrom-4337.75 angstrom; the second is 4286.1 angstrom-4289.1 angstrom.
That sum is 21.1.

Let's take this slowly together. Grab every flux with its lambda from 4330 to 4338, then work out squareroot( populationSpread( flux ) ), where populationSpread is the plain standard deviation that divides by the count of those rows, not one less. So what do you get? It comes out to 1.18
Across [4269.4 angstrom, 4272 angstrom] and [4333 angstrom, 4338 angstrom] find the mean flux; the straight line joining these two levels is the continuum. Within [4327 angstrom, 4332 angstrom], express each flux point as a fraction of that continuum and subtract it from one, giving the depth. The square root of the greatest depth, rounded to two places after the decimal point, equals 0.48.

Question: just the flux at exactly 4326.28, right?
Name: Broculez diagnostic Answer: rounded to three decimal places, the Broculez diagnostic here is 11.900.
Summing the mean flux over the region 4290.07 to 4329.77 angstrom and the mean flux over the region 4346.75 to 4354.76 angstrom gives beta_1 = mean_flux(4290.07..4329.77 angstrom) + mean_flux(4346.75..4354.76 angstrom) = 21.2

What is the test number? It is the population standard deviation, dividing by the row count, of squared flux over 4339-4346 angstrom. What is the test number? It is 45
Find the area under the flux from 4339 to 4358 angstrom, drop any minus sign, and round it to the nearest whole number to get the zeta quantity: 221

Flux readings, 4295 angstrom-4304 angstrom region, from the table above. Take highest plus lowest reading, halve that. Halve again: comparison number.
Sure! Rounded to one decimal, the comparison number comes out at 4.7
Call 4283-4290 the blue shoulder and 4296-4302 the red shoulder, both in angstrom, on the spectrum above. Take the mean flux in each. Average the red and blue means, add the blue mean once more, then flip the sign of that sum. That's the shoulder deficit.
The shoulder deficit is -21.5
